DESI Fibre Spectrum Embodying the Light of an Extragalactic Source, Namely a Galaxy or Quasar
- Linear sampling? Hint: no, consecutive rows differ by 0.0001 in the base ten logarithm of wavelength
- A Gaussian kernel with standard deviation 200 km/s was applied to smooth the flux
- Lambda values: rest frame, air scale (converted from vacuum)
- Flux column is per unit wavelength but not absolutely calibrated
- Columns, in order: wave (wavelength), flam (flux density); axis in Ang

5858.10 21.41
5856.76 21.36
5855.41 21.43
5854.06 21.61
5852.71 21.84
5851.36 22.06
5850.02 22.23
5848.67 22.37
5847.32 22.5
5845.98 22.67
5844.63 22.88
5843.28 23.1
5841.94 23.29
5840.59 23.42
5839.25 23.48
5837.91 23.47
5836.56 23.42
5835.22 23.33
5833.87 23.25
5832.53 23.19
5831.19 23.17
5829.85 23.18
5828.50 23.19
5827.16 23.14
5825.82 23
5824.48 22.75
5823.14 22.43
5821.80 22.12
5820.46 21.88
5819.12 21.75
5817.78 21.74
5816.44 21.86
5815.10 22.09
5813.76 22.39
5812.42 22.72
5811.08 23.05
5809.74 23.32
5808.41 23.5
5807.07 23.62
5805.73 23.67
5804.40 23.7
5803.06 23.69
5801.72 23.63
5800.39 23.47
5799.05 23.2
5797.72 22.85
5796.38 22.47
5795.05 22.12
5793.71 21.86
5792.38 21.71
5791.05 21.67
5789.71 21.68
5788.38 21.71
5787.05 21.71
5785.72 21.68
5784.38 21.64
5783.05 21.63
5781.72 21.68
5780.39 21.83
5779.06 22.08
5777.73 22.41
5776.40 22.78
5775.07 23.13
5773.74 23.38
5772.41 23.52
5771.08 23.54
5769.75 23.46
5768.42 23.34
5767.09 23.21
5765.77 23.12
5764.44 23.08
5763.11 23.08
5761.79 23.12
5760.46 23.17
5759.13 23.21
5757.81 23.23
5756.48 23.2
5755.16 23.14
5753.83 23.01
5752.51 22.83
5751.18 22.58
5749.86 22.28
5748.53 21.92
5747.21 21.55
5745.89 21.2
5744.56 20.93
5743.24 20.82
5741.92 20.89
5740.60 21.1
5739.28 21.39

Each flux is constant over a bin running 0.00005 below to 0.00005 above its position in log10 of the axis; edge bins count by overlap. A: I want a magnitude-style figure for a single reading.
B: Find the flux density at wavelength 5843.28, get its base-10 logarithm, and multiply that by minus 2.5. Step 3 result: -3.41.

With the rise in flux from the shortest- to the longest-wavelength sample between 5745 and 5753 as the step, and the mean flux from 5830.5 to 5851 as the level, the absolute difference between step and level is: 21.4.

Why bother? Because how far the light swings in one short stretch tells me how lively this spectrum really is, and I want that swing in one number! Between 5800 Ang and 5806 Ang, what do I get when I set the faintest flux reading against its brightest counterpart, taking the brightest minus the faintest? 0.23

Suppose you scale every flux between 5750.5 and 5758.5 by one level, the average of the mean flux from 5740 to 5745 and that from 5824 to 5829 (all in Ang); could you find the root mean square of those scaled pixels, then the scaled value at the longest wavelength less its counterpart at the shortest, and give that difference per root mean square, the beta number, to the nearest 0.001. 0.028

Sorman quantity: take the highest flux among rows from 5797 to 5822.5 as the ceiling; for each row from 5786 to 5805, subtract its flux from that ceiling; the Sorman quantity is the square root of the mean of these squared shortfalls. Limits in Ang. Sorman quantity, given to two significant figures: 1.4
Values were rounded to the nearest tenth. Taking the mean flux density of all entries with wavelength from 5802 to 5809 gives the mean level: 23.6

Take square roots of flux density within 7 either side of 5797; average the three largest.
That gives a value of 4.86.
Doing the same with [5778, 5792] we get 4.68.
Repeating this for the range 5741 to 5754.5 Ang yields 4.78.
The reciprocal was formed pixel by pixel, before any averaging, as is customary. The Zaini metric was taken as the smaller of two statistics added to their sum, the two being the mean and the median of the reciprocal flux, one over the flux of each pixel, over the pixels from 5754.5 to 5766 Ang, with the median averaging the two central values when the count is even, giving 0.130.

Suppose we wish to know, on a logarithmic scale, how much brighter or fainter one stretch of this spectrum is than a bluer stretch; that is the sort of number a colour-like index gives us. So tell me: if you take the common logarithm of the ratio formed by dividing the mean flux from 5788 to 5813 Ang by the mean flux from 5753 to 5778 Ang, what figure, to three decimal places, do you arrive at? -0.006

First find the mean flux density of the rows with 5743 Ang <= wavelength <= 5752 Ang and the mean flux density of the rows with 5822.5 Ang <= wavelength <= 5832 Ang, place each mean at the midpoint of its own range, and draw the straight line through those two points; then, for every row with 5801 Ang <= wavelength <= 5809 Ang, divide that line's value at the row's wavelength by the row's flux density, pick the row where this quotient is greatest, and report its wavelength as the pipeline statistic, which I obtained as 5808.41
